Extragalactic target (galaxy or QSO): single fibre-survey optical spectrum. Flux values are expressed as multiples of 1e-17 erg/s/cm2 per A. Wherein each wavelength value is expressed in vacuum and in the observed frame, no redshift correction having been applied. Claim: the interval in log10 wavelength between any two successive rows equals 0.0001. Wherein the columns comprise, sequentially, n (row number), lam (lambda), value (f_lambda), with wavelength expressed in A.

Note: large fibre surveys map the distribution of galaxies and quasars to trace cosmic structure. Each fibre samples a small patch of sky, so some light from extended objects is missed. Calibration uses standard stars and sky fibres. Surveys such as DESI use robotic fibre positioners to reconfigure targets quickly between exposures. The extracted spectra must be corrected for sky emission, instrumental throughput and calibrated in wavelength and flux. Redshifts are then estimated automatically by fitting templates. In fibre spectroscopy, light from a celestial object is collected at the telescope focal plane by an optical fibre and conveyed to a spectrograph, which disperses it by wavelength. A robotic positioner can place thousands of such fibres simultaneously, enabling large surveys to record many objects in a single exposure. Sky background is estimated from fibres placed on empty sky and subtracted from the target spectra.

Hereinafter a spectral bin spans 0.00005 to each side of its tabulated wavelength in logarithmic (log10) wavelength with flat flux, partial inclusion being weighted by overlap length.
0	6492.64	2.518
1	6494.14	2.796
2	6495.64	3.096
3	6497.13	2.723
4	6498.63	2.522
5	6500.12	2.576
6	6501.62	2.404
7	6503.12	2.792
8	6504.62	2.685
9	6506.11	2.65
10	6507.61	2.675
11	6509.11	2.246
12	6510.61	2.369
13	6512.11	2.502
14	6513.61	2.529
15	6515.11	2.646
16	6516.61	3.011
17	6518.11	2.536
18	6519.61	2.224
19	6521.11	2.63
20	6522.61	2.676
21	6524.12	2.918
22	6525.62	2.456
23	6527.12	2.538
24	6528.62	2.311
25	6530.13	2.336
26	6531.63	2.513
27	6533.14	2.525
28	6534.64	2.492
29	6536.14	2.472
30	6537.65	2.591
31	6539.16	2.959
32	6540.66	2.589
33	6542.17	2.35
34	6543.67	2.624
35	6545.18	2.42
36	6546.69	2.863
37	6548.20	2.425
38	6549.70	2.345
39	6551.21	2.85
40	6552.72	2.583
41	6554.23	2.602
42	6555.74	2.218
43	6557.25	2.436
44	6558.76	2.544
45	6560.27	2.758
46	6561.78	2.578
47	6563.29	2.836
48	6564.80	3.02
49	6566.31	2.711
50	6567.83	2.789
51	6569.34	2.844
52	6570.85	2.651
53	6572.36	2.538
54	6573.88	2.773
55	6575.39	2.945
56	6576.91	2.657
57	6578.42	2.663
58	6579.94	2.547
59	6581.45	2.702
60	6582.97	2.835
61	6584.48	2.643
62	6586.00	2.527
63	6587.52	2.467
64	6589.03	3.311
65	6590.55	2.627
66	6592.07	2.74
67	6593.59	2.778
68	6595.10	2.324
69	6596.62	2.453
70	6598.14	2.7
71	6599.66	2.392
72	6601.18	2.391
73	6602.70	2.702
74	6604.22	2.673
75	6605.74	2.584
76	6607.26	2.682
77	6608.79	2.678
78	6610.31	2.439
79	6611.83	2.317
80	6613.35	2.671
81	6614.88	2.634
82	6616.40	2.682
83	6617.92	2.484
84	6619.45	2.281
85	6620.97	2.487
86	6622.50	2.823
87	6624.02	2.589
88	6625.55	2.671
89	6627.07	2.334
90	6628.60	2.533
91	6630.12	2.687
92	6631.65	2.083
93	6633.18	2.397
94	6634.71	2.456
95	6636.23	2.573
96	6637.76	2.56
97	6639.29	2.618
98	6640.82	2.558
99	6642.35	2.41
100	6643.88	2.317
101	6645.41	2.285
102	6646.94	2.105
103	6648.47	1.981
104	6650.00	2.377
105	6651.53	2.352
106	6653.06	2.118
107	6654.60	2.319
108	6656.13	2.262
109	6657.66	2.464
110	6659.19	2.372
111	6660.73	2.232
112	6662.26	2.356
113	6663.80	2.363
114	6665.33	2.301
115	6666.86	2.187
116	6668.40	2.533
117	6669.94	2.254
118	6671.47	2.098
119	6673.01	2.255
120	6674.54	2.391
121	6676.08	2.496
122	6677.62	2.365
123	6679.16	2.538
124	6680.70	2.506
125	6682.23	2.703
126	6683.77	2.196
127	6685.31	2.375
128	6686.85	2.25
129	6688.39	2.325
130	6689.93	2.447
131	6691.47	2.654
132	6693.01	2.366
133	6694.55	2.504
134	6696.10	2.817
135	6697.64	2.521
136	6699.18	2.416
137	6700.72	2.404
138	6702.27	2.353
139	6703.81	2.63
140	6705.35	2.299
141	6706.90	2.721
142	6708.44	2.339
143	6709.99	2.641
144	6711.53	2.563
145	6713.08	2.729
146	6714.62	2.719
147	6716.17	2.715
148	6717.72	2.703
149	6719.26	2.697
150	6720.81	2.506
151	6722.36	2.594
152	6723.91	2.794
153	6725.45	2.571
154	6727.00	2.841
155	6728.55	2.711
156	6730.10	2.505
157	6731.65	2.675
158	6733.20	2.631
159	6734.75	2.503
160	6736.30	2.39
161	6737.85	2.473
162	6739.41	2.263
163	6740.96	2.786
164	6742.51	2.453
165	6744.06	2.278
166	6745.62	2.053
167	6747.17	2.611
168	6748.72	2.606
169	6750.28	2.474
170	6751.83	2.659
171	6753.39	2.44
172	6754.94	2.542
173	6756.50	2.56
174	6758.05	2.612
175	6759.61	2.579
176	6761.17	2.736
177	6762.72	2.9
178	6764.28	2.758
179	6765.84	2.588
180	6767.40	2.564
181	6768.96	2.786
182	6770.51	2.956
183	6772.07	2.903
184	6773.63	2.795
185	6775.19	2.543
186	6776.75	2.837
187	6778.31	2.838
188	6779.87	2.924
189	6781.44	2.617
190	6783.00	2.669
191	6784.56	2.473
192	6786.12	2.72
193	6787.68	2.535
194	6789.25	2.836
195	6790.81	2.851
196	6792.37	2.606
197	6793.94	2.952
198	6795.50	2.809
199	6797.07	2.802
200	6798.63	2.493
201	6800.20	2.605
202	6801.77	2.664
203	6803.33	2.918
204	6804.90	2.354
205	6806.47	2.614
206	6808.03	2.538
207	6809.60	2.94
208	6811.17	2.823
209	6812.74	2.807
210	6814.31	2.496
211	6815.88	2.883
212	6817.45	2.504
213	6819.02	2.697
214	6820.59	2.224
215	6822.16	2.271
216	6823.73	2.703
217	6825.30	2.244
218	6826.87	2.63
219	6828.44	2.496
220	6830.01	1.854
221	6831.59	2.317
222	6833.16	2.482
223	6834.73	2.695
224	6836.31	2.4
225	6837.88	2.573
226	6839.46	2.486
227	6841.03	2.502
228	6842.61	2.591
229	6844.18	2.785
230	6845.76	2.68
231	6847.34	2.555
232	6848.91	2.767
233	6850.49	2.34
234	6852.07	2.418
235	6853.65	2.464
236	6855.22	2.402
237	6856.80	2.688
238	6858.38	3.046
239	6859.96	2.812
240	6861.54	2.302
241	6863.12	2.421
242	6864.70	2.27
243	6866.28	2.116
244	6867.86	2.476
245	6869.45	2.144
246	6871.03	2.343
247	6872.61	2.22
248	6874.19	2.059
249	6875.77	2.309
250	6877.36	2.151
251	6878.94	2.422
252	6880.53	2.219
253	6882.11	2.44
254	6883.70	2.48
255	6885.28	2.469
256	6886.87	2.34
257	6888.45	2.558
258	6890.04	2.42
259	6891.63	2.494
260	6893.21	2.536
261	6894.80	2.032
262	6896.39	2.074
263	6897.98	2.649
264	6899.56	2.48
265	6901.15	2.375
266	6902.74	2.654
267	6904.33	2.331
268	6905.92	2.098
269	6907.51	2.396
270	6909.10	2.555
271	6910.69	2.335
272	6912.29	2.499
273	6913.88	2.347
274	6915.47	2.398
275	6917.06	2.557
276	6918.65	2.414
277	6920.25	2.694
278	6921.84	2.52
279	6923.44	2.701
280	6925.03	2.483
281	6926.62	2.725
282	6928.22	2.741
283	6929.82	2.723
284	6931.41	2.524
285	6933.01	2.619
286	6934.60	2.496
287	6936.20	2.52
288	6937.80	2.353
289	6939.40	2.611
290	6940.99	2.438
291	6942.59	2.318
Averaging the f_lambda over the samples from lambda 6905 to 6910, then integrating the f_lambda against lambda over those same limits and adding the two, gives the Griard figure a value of 14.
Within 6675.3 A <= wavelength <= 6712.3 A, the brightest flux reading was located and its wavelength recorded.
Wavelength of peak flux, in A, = 6696.10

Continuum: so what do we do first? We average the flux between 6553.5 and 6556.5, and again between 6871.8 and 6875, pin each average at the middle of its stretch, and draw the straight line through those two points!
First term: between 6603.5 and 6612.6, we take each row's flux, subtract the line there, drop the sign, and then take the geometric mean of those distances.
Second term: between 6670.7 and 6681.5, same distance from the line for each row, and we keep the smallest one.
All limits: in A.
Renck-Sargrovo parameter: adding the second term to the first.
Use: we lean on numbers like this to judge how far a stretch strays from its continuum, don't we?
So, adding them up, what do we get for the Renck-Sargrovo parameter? 0.22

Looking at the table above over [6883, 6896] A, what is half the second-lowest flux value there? 1.17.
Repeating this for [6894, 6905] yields 1.04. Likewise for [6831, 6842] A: 1.20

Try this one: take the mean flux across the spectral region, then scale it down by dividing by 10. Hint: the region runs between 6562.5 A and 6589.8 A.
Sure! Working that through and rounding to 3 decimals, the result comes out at 0.275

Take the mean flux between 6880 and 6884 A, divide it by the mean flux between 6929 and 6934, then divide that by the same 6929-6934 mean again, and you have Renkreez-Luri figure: 0.346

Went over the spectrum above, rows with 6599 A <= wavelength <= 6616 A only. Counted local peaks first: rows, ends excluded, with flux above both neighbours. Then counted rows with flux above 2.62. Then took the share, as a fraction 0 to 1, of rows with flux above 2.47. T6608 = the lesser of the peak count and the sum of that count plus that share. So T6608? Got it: 3.00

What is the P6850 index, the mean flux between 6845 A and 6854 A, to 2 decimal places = 2.54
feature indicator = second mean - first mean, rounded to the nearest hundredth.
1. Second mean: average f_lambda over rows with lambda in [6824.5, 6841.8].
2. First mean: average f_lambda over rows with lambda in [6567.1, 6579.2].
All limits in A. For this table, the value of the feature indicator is -0.31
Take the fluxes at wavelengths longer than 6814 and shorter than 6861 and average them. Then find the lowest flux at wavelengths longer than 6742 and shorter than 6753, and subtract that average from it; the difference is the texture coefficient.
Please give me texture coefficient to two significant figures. -0.48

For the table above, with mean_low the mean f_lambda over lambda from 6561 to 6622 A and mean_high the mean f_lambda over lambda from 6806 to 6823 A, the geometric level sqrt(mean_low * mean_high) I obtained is 2.63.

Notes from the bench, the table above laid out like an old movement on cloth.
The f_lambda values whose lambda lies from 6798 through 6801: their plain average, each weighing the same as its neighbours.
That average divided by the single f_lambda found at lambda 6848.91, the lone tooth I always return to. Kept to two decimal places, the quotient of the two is 0.92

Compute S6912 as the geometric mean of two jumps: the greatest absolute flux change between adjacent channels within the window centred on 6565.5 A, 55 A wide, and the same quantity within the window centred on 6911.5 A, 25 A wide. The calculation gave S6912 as 0.52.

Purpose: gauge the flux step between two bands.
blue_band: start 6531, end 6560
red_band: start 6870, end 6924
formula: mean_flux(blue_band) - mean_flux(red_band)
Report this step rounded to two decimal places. 0.15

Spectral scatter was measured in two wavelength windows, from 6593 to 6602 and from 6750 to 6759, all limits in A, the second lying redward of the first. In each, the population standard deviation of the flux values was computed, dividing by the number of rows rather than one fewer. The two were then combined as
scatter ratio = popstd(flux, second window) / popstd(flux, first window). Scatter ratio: 0.44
